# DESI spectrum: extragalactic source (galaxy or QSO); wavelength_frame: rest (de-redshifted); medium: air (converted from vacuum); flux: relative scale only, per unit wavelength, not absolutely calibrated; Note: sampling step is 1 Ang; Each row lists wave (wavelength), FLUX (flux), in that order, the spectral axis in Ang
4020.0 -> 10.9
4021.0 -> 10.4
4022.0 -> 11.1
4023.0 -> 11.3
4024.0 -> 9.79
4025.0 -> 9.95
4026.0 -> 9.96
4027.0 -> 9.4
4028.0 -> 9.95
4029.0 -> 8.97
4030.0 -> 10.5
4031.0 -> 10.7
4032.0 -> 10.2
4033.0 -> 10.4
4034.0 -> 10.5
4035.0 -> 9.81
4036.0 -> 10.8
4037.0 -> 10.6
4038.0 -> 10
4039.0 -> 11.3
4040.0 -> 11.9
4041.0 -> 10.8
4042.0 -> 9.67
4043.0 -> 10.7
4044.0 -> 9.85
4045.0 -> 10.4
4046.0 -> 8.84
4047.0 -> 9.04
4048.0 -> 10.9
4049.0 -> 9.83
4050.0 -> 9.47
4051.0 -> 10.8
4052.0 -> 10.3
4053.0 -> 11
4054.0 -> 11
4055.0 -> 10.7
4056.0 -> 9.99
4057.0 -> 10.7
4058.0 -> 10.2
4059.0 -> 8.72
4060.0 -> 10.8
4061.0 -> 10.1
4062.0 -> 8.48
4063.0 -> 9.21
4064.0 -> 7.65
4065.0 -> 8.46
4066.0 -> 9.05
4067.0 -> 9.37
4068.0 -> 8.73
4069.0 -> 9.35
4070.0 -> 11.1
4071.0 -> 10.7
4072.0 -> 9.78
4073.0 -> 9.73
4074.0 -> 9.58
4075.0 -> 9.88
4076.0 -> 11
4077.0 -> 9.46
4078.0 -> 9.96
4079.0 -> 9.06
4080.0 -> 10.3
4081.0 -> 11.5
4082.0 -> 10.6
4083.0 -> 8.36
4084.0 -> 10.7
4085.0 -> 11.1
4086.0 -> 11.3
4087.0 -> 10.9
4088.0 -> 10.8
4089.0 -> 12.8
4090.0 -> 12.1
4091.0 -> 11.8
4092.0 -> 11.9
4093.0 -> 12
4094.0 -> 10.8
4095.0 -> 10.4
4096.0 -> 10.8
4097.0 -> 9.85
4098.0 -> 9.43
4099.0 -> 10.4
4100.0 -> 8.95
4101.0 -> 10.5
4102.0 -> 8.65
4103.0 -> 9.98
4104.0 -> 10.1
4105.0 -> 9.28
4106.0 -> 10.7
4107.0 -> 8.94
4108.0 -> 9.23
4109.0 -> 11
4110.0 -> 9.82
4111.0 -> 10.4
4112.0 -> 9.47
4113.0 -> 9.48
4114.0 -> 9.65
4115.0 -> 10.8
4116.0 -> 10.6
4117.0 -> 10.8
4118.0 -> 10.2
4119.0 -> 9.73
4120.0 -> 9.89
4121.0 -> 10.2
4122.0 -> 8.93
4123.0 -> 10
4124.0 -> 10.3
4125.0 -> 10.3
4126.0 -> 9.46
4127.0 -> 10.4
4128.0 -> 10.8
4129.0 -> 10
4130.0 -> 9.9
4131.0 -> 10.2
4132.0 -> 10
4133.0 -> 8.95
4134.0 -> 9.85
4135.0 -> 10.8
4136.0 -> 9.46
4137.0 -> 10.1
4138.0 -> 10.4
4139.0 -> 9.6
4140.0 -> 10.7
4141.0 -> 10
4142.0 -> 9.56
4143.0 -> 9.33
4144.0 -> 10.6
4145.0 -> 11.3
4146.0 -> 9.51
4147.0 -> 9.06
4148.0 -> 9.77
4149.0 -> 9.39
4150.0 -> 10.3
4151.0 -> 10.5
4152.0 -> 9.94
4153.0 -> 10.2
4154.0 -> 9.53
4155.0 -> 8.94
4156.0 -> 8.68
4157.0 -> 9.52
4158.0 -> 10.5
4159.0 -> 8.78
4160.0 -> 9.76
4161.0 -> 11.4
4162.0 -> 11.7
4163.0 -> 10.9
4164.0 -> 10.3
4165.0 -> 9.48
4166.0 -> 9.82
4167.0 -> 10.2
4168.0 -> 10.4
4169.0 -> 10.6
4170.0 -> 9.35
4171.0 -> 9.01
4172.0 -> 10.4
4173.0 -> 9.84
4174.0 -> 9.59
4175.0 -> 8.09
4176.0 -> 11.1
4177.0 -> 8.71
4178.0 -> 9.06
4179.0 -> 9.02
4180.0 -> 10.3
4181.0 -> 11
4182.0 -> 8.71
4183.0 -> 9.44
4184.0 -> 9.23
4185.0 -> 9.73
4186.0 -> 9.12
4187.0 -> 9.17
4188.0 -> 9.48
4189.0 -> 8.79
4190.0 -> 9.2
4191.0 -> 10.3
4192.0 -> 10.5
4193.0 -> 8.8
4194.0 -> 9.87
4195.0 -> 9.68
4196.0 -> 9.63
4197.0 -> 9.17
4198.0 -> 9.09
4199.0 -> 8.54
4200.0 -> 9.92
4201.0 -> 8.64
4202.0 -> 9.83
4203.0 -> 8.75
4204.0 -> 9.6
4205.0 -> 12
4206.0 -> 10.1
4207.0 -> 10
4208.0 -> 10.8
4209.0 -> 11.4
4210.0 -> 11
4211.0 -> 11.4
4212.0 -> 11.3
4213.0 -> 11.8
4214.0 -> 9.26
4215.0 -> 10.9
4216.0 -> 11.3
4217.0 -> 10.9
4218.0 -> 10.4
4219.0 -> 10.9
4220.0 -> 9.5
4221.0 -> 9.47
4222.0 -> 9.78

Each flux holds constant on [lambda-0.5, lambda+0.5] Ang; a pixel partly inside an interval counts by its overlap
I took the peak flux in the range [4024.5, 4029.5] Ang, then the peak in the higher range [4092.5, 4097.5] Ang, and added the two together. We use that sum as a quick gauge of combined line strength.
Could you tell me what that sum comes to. 22.0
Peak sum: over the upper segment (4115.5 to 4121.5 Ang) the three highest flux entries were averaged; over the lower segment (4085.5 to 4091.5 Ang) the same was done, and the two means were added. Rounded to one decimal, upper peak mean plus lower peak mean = 22.8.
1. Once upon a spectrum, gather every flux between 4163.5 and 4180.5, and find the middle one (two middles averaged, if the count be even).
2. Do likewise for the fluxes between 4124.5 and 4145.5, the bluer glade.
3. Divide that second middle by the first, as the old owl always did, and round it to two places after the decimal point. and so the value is 1.02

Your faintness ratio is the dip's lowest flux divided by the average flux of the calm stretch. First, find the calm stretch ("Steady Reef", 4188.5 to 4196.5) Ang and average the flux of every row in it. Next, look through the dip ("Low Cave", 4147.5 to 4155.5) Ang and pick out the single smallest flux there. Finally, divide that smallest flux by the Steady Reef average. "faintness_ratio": 0.93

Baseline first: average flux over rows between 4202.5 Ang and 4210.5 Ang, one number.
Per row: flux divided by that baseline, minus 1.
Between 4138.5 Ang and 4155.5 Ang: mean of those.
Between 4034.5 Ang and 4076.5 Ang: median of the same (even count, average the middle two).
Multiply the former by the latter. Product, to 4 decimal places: 0.0024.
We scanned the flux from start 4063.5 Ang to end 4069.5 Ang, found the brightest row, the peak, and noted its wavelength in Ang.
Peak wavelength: 4067.0 Ang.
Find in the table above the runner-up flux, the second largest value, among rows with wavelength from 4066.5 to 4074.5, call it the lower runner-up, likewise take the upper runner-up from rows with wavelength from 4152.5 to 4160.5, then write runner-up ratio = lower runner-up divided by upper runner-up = 1.05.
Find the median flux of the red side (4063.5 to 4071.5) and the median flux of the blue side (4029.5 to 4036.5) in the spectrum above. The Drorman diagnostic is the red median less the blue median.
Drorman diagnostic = -1.3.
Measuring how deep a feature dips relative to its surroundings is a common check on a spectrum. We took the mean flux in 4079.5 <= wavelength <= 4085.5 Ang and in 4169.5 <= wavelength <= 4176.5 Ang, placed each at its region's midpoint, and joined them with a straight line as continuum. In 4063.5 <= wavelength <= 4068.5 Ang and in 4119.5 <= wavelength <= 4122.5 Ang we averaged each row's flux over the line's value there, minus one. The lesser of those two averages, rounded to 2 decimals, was -0.18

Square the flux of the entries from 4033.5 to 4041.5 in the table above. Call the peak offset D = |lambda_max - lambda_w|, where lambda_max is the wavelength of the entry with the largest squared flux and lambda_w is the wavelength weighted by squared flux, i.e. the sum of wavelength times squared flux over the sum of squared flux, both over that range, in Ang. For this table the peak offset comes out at 2.3 Ang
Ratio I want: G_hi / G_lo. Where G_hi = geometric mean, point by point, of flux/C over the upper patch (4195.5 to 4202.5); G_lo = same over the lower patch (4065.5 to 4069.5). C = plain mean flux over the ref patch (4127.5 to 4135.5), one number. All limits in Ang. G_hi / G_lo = 1.01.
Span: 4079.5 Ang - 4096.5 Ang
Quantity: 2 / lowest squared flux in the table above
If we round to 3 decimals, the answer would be 0.029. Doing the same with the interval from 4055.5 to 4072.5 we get 0.034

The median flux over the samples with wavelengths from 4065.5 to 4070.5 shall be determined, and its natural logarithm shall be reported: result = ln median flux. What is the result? 2.24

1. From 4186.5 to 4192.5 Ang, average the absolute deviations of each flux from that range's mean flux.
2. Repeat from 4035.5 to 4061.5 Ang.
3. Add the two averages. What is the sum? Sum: 1.2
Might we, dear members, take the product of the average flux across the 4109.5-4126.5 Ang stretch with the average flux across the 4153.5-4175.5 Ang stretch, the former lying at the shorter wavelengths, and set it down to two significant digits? 99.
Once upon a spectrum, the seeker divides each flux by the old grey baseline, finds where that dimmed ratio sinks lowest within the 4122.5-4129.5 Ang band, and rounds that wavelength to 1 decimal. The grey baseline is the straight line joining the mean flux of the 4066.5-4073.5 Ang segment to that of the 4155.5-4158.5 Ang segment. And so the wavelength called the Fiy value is 4126.0 Ang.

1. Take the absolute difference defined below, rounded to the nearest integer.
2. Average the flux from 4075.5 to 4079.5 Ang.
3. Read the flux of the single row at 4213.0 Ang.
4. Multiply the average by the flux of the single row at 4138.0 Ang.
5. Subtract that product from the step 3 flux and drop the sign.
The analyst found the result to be 91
